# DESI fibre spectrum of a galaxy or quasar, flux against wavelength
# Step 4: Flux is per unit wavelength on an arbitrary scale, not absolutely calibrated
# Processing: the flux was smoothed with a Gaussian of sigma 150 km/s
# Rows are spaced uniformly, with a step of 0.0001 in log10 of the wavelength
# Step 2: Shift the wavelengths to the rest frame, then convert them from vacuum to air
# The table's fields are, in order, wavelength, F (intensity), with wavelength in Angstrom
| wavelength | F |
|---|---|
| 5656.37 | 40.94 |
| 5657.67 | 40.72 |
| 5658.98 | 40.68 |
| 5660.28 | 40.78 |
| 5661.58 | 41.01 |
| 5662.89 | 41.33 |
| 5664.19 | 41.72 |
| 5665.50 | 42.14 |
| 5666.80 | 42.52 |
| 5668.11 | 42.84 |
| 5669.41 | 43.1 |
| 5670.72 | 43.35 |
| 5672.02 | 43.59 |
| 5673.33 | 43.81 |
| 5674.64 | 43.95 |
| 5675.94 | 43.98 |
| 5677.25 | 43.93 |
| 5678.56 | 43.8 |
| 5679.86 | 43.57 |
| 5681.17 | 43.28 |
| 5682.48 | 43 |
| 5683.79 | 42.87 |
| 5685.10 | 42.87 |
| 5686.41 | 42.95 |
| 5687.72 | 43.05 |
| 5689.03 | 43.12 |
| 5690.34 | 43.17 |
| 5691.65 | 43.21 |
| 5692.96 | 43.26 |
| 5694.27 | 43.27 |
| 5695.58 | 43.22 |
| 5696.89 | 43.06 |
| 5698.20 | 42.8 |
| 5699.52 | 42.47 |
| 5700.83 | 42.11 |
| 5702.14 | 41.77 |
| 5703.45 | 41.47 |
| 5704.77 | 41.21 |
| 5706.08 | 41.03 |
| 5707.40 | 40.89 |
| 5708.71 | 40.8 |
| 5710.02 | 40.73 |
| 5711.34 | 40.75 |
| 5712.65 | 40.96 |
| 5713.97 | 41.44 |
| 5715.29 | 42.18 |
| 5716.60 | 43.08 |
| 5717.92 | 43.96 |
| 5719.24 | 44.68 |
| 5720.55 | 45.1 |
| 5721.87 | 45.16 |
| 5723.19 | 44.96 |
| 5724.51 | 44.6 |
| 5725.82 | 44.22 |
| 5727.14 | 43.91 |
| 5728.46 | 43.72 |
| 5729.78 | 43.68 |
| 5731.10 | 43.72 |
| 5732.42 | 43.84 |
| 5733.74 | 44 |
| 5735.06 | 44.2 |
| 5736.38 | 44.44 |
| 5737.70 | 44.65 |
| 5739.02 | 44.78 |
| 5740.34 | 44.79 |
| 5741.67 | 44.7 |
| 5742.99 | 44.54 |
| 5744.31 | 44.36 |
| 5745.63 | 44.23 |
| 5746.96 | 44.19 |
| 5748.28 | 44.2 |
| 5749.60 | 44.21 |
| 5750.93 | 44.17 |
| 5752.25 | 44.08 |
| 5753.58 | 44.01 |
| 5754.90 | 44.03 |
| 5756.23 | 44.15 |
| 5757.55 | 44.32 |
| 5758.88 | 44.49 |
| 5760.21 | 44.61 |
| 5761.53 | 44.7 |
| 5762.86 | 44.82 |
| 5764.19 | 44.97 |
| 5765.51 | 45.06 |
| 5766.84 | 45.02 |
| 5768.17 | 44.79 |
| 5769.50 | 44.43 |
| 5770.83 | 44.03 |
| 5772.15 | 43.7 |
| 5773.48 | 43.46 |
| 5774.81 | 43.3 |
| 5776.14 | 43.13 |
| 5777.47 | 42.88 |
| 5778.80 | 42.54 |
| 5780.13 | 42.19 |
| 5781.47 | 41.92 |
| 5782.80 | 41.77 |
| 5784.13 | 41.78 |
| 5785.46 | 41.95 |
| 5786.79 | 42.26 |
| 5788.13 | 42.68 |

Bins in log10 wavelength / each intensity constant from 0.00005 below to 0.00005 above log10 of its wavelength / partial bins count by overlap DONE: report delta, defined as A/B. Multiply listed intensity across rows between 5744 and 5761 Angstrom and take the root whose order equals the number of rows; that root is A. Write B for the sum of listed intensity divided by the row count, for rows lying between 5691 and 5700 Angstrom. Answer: 1.03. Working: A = 44.2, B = 43.0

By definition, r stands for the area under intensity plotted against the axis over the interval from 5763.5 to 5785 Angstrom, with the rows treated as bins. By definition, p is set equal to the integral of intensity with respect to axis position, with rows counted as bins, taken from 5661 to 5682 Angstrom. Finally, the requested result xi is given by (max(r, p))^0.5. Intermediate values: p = 903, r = 934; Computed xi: 30.56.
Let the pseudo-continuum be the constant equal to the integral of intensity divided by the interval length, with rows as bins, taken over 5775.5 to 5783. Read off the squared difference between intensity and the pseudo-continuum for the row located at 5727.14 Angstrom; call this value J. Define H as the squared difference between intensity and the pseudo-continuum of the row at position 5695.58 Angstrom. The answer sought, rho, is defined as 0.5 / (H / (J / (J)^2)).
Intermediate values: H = 0.7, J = 2.3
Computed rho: 0.33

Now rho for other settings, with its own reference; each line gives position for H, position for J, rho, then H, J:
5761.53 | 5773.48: 0.09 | 5.3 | 1.1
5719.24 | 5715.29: 1.88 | 5.2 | 0.1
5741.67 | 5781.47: 0.40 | 5.3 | 0.2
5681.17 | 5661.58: 0.34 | 0.8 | 2.0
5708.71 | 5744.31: 0.05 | 2.6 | 3.8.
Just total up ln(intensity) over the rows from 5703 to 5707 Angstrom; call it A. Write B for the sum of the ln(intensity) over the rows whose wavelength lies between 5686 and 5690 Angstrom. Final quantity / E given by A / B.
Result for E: 0.99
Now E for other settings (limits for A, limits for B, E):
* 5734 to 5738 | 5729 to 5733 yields 1.00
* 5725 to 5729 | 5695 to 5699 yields 1.01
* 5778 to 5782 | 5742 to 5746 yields 0.99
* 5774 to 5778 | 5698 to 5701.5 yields 1.00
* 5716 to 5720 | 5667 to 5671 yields 1.00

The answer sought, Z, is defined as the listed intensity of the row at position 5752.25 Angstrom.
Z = 44.08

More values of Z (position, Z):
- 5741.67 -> 44.7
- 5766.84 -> 45.02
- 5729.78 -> 43.68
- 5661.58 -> 41.01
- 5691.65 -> 43.21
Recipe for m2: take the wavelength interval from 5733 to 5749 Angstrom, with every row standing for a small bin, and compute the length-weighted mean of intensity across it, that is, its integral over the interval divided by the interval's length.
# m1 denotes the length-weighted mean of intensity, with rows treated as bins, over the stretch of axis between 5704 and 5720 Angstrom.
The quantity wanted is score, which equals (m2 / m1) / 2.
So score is 0.531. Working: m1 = 41.8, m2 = 44.4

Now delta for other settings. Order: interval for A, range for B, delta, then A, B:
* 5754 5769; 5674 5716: 1.05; 44.6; 42.5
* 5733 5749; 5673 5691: 1.02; 44.4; 43.4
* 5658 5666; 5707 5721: 0.98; 41.3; 42.2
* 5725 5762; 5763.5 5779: 1.01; 44.2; 43.9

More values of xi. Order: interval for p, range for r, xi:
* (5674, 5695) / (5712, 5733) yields 30.29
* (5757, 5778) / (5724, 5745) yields 30.49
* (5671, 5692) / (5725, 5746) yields 30.49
